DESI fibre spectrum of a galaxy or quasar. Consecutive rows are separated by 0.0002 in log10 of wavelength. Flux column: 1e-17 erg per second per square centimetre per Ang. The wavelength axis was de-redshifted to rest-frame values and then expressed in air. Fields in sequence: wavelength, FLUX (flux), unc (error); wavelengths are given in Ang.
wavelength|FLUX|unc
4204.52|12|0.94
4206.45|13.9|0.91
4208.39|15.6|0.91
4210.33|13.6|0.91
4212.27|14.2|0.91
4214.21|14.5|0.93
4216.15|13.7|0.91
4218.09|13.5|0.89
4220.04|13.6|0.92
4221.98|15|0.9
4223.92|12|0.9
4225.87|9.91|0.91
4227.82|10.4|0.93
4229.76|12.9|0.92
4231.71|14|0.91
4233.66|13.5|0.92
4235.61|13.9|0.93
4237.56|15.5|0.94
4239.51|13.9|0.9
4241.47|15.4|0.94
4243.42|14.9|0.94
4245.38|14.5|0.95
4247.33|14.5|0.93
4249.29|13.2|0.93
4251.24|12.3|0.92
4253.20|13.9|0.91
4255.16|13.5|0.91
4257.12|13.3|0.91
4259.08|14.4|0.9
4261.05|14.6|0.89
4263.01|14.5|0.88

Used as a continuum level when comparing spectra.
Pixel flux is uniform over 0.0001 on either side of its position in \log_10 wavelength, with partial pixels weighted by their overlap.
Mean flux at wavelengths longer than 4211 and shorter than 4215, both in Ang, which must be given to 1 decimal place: 14.3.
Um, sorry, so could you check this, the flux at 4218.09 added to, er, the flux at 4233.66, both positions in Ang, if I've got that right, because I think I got 27.0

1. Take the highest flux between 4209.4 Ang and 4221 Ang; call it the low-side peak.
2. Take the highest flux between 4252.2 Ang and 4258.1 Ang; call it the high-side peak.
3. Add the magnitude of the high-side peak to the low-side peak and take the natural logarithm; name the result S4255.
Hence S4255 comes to 3.35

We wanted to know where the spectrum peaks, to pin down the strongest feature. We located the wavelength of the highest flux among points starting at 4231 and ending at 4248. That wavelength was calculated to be 4237.56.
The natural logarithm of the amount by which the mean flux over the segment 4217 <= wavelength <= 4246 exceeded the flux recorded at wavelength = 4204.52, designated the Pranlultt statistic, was 0.4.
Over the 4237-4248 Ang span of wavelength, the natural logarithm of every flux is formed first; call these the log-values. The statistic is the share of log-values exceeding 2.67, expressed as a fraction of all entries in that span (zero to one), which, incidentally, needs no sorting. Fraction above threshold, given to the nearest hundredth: 0.83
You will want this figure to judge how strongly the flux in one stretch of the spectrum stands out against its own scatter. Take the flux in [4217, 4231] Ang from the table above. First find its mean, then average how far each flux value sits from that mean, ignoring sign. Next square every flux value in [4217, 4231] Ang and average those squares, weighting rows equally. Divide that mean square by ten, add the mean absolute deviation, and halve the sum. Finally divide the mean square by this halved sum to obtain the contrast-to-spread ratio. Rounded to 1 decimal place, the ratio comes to 18.3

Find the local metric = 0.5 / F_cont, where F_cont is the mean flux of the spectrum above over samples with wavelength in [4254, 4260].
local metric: 0.0364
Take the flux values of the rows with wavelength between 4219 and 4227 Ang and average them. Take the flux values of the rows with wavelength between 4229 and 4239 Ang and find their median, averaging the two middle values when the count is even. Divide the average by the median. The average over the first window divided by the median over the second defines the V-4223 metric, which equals 0.91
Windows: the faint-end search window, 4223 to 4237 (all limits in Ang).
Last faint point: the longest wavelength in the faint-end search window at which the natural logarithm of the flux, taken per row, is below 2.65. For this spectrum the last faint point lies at 4235.61 Ang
